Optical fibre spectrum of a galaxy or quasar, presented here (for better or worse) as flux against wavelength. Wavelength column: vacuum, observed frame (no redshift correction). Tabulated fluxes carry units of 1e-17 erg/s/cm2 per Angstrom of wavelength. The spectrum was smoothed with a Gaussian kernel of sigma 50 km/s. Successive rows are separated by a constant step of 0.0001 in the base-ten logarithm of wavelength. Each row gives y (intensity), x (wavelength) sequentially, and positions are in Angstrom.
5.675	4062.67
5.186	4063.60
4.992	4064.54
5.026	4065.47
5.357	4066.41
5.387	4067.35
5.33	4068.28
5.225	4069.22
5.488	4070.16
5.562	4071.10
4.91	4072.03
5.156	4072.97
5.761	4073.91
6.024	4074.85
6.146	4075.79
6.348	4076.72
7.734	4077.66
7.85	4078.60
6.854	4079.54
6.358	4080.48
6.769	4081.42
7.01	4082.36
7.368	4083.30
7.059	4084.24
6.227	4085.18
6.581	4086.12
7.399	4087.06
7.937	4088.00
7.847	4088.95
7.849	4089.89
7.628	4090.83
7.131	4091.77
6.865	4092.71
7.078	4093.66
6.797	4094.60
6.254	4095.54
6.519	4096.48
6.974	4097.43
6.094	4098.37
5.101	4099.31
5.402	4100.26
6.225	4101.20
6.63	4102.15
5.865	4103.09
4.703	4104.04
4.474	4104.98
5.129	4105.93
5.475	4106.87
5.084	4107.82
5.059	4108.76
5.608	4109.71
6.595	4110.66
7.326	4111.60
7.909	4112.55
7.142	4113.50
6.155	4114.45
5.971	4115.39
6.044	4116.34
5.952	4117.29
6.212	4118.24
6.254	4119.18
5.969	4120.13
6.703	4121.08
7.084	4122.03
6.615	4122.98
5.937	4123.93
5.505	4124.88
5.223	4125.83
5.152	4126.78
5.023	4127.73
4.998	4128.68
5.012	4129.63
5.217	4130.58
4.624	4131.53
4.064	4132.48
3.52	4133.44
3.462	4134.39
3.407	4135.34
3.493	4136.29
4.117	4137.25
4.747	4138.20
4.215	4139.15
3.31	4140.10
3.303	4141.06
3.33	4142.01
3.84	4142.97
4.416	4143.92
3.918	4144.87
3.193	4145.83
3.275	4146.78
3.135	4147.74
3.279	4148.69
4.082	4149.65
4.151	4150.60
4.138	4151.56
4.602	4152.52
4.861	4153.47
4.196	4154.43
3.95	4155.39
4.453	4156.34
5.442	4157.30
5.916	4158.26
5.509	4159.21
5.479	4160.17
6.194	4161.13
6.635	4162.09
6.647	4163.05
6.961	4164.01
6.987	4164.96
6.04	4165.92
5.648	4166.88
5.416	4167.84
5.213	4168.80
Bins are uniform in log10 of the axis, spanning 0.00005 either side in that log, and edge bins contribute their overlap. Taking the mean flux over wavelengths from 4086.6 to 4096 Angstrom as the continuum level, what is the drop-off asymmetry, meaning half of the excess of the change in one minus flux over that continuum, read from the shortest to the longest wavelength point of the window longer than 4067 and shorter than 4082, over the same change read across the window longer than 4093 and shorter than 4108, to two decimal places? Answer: -0.23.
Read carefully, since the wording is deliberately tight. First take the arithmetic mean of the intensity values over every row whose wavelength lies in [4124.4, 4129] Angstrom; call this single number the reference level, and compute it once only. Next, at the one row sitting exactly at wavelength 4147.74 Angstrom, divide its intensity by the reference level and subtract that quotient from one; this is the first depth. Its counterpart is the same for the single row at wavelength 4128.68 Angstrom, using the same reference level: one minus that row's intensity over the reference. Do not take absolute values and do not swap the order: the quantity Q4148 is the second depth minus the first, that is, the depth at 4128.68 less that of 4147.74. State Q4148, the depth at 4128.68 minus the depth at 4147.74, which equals -0.36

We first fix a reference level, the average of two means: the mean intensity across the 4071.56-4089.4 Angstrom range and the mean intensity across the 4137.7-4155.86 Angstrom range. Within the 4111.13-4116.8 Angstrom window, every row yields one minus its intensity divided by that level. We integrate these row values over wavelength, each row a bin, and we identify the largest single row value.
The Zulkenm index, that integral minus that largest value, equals -1.4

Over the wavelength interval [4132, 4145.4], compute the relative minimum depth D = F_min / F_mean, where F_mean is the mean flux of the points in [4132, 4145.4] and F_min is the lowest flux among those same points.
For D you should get 0.87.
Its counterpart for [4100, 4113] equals 0.77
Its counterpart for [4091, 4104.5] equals 0.75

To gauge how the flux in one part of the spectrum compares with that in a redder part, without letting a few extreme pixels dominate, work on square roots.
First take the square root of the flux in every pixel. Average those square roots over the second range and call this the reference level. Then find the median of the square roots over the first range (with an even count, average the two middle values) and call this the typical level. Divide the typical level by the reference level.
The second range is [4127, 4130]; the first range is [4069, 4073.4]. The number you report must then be 1.02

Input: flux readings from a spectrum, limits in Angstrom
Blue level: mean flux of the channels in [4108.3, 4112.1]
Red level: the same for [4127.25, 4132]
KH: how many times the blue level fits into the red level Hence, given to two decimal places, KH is 0.81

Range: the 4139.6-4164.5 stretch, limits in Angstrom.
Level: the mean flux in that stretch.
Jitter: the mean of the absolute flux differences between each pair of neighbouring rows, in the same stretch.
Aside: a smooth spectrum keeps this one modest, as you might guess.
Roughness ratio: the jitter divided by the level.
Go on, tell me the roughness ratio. 0.080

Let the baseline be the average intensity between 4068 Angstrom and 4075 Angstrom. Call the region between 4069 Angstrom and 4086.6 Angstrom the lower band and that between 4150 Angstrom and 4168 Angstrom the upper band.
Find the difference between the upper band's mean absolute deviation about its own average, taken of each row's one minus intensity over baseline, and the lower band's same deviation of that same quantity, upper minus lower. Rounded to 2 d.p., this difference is 0.02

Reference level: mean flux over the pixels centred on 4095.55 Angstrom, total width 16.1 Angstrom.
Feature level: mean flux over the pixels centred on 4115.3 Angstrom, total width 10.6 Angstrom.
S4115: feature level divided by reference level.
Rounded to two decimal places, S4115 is 0.97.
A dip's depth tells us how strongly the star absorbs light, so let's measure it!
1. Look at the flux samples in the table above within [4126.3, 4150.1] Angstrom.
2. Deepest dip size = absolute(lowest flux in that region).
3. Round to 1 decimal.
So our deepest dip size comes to 3.1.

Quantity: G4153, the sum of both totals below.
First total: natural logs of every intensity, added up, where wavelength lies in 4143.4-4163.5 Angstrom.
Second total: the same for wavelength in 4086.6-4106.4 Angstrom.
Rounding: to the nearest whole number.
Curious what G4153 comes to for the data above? 71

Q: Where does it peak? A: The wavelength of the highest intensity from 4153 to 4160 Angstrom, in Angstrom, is 4158.26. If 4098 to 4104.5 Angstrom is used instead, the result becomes 4102.15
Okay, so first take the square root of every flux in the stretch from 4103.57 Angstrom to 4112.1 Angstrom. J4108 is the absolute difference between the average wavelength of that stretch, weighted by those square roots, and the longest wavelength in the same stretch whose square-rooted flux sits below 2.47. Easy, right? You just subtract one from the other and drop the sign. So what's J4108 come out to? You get 1.7 Angstrom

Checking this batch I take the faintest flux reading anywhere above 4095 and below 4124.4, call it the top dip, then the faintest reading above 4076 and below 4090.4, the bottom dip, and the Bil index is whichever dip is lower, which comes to 4.5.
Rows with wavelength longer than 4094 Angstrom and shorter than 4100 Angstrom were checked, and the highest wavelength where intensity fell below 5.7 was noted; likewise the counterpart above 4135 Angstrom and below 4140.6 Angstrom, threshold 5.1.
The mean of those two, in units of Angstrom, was 4119.7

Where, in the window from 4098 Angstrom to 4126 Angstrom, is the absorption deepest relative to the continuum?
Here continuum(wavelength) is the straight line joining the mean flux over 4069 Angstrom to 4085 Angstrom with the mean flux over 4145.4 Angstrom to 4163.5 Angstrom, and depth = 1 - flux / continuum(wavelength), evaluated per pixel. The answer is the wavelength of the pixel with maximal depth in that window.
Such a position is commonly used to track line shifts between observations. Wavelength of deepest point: 4104.98 Angstrom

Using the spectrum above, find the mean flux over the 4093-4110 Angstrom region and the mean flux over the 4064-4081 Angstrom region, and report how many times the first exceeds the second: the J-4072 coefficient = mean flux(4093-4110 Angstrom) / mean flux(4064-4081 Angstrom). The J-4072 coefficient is 0.99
